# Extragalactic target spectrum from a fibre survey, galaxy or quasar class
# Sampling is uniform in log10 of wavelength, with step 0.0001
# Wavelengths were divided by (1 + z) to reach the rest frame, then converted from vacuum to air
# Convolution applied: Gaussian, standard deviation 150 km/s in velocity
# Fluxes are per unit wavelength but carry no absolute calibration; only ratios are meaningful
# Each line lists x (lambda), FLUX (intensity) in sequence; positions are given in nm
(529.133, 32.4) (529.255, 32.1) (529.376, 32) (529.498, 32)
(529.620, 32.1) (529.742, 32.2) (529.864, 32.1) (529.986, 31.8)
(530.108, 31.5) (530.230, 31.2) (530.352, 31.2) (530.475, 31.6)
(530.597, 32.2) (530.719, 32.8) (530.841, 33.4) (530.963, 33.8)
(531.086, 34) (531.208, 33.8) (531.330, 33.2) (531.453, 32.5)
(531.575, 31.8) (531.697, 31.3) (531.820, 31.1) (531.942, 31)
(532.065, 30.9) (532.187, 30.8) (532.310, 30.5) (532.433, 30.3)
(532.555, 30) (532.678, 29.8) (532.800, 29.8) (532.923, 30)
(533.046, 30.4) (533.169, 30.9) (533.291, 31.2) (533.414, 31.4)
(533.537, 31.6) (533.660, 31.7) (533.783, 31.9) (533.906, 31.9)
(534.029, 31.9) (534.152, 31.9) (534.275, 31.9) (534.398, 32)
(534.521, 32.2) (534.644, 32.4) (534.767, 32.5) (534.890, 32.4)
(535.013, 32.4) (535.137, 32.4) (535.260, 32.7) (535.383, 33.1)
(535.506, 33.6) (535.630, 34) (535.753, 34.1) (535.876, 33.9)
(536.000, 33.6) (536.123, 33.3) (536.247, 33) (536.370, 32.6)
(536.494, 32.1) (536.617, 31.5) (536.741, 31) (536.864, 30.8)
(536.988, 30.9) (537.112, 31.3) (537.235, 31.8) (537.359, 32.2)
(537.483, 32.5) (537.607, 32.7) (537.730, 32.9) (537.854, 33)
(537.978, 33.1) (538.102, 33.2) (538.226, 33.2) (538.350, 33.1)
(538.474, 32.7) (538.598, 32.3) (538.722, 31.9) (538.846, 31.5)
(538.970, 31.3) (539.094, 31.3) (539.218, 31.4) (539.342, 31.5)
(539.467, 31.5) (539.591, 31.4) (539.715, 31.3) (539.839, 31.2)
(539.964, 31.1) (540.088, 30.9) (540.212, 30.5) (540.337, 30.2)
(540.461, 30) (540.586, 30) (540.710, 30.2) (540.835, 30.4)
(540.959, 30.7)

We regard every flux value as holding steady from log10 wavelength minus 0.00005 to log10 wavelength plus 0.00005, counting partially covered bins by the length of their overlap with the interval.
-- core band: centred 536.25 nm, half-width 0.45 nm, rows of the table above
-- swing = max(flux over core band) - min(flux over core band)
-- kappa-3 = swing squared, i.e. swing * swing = 5.8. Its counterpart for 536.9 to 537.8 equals 4.0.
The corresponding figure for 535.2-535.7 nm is 1.7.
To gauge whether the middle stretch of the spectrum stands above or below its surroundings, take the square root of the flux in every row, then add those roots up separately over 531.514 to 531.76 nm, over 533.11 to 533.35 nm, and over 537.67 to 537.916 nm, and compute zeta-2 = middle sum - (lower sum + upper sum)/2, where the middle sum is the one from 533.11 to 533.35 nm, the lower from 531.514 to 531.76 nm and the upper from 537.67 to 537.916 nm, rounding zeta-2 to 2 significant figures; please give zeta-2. -0.21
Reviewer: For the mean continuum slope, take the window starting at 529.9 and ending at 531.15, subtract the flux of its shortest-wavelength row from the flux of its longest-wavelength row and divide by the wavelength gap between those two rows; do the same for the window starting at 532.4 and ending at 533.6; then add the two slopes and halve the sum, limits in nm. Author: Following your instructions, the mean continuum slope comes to 1.6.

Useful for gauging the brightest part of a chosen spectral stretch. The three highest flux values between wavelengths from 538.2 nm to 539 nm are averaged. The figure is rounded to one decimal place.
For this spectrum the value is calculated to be 33.0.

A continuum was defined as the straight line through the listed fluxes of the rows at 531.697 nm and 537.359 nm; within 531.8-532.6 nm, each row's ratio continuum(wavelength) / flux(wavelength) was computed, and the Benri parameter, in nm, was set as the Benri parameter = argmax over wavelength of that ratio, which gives 532.555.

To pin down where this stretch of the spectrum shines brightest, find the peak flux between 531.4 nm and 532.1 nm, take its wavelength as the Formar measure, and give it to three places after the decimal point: 531.453 nm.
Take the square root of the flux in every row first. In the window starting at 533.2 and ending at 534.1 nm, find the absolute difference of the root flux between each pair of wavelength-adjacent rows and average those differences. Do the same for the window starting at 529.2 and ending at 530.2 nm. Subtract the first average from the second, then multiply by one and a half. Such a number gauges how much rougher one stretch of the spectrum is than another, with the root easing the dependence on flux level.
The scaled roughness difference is 0.003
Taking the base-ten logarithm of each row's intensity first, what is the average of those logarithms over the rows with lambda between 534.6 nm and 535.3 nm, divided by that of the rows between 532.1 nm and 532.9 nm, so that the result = 1.02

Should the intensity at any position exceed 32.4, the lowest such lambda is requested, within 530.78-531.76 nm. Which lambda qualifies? 530.841 nm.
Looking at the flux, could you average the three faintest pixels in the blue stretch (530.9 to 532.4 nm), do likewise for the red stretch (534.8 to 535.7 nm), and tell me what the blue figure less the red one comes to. -1.7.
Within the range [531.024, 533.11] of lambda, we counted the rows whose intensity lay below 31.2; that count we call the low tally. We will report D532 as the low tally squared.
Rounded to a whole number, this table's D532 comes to 121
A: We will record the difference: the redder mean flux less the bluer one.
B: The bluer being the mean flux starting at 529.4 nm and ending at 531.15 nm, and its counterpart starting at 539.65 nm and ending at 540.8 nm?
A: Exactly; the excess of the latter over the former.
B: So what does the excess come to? -1.7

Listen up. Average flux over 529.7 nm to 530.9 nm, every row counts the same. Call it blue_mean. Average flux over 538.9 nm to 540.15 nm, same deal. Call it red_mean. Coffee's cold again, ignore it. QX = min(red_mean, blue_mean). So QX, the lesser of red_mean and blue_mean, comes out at 31.3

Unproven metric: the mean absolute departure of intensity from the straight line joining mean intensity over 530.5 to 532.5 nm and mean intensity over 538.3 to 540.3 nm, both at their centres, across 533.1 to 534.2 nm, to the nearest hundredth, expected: 0.34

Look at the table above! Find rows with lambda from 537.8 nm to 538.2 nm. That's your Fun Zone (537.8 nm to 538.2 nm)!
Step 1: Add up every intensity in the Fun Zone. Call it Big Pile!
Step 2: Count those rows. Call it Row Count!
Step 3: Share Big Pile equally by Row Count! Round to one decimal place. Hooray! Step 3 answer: 33.1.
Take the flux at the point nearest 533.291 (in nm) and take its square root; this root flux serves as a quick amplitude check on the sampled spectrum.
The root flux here 5.59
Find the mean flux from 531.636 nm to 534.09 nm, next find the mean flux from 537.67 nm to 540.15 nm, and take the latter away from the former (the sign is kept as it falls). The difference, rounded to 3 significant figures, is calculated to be -1.07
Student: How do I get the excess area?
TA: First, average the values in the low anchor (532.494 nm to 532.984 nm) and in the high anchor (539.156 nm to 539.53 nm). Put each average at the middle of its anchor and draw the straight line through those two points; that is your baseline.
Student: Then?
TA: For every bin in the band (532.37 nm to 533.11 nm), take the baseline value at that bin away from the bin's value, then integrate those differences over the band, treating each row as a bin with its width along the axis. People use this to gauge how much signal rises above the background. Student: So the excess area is 0.1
